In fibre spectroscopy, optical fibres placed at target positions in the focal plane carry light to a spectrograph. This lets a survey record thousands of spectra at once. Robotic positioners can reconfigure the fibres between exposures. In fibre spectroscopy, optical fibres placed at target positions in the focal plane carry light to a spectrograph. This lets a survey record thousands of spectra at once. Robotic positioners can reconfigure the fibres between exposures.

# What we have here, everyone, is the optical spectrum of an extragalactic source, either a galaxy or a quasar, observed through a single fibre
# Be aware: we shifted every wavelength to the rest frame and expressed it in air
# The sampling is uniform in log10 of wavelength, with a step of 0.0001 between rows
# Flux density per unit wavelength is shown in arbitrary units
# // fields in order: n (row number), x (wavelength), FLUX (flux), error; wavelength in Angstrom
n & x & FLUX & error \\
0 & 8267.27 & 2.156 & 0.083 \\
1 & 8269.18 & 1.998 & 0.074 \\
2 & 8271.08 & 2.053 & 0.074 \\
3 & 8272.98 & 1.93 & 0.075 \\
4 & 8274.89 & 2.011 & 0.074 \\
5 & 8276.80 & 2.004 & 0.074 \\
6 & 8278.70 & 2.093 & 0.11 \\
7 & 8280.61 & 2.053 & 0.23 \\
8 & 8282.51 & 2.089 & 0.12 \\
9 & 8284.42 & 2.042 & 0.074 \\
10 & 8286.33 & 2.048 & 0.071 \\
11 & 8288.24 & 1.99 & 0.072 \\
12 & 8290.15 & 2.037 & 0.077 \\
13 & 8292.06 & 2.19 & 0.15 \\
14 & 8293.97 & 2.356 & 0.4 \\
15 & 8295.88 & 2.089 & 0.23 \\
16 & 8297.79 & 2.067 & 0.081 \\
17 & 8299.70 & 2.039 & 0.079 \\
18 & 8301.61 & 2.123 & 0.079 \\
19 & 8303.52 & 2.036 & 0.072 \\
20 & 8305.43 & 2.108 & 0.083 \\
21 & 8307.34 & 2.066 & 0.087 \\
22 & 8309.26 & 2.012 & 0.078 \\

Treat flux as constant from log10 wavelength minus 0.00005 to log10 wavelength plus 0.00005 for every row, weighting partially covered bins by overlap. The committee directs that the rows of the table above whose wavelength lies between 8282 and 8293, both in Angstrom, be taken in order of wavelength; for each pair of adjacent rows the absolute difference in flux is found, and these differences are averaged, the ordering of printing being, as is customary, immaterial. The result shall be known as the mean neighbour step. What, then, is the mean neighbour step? 0.062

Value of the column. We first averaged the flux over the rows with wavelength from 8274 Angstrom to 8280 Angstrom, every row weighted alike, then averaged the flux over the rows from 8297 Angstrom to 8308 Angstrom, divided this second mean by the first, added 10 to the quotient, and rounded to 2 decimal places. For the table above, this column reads 11.02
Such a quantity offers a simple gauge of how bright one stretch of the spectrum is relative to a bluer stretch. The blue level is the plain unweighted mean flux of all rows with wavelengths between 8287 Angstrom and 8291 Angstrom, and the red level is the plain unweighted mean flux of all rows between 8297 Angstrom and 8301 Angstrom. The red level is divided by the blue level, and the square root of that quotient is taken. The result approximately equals 1.01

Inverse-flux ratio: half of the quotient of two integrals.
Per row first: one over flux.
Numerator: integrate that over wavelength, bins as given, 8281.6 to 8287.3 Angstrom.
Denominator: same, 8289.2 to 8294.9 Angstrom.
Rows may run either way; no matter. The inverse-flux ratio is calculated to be 0.530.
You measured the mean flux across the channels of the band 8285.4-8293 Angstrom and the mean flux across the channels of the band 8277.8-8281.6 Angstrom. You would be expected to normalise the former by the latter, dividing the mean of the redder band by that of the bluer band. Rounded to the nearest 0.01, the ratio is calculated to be 1.00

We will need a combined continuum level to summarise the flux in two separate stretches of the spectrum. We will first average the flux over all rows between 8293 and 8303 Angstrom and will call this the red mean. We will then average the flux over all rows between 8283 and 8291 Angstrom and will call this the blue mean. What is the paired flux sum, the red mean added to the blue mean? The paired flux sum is 4.16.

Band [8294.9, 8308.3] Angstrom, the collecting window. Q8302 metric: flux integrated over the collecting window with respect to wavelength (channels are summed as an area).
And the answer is 28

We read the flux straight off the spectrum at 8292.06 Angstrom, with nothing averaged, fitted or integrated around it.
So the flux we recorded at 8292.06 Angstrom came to 2.19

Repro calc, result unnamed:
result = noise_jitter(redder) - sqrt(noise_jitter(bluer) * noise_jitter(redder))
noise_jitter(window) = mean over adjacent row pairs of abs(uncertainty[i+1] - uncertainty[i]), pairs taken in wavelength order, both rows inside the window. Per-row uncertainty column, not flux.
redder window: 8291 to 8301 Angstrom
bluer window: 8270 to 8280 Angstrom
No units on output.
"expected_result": 0.11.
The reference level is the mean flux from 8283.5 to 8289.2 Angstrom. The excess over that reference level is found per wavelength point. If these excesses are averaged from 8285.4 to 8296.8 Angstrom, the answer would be 0.09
